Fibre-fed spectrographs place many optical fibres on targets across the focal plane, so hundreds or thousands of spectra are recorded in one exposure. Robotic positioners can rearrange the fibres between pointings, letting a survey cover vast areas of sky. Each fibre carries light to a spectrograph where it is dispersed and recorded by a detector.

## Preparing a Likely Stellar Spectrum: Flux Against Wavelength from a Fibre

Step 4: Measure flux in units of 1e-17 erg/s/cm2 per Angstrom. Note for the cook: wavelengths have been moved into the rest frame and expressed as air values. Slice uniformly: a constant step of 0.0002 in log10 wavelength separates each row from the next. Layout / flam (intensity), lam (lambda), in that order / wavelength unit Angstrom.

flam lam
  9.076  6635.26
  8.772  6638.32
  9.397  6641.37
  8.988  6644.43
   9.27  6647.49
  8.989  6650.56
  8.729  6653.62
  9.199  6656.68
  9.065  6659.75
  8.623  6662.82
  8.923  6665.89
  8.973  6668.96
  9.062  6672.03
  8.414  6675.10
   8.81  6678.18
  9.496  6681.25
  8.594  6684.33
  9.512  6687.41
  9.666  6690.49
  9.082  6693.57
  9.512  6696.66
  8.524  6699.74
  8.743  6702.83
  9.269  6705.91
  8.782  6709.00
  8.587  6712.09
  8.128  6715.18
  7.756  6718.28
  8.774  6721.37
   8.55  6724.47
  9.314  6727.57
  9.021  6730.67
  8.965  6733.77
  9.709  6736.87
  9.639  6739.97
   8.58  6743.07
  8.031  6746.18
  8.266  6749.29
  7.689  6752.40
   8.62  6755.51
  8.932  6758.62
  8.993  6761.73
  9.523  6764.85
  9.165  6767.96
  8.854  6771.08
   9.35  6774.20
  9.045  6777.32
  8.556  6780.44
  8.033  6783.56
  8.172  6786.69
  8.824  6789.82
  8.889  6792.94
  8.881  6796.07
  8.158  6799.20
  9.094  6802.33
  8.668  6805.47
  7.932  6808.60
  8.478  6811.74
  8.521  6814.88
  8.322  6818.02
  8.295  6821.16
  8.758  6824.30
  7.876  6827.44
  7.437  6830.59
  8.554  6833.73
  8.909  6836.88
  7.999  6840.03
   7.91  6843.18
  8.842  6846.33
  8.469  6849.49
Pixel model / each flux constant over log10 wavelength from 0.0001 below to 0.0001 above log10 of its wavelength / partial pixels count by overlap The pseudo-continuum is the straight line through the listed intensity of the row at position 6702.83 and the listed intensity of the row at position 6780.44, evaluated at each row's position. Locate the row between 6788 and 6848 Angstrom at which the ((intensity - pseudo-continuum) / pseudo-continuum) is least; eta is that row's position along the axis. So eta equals 6830.59 Angstrom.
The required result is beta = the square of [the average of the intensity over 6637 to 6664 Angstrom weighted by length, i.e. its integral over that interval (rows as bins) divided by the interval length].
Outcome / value 81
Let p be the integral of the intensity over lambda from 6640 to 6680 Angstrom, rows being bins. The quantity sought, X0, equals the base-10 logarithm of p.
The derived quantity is 2.554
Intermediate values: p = 358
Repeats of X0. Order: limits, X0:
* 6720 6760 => 2.545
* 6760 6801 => 2.558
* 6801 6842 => 2.535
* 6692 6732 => 2.545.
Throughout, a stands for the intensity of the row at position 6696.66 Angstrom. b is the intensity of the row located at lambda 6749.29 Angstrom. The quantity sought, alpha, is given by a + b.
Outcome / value 17.8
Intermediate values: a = 9.512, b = 8.266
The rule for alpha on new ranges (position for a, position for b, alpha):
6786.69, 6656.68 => 17.4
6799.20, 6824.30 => 16.9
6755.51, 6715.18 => 16.7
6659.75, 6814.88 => 17.6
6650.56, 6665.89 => 17.9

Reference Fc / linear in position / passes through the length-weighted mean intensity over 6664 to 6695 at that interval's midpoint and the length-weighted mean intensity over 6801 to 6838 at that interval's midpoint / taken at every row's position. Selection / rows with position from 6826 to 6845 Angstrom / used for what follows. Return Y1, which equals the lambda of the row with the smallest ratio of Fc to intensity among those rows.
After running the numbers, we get 6836.88 Angstrom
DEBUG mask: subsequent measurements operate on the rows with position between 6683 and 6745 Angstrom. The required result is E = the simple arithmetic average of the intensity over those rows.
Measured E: 8.9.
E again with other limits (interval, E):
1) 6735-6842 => 8.6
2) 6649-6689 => 9.0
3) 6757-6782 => 9.1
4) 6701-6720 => 8.5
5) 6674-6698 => 9.1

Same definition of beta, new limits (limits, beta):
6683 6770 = 78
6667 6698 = 83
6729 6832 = 75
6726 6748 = 81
